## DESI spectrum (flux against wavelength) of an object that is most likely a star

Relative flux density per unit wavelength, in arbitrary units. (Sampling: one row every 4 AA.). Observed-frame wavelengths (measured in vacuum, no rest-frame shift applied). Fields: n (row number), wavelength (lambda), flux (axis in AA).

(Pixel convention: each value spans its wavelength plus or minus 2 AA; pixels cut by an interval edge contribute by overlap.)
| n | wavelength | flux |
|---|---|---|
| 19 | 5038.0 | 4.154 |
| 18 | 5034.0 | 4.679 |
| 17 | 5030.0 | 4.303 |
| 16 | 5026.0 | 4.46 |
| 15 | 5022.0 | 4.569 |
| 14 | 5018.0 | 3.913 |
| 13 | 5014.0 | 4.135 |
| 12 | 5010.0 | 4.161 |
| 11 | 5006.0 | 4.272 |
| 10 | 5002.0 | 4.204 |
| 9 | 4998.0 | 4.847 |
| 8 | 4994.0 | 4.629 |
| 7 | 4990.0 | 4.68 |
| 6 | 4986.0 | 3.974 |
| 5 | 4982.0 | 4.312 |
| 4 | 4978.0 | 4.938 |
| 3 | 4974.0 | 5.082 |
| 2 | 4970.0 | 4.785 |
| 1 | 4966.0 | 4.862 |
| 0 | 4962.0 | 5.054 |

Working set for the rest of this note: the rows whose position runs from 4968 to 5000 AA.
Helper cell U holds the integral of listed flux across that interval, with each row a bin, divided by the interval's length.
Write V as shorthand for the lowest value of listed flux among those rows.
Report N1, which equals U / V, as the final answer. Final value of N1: 1.17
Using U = 4.66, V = 3.974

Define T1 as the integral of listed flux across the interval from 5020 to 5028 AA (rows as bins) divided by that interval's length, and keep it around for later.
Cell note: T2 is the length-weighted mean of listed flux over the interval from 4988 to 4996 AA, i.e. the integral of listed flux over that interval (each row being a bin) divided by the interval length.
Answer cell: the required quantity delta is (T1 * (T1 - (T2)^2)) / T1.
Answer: -17.1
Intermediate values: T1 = 4.51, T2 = 4.65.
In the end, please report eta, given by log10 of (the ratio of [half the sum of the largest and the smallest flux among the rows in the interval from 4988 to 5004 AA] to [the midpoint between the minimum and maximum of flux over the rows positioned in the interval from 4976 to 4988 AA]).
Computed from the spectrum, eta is 0.007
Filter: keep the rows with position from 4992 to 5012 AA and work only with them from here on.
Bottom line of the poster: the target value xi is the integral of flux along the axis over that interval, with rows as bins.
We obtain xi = 88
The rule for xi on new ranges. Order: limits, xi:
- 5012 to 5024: 50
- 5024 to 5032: 35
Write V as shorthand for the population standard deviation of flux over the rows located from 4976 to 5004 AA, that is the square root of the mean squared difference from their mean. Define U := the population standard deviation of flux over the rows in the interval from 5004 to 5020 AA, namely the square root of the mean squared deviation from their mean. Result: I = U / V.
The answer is 0.40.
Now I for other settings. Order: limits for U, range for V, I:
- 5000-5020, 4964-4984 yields 0.46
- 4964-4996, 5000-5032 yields 1.78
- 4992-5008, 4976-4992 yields 0.72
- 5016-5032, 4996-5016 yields 0.94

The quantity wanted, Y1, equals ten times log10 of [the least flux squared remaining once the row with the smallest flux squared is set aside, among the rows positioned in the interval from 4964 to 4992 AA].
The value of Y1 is 12.7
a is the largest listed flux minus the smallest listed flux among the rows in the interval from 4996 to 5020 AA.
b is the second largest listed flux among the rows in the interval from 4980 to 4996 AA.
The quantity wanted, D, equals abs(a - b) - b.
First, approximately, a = 0.93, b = 4.629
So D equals -0.93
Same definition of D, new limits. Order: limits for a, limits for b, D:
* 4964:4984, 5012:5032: -0.77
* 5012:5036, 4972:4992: -0.77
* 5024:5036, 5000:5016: -0.38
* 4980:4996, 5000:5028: -0.71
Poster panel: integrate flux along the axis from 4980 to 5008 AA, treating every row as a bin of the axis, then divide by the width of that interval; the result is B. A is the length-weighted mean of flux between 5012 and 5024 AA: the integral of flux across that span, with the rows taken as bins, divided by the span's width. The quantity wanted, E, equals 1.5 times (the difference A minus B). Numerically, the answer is -0.3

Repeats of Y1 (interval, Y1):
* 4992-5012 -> 12.5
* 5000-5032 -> 12.3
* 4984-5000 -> 13.3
